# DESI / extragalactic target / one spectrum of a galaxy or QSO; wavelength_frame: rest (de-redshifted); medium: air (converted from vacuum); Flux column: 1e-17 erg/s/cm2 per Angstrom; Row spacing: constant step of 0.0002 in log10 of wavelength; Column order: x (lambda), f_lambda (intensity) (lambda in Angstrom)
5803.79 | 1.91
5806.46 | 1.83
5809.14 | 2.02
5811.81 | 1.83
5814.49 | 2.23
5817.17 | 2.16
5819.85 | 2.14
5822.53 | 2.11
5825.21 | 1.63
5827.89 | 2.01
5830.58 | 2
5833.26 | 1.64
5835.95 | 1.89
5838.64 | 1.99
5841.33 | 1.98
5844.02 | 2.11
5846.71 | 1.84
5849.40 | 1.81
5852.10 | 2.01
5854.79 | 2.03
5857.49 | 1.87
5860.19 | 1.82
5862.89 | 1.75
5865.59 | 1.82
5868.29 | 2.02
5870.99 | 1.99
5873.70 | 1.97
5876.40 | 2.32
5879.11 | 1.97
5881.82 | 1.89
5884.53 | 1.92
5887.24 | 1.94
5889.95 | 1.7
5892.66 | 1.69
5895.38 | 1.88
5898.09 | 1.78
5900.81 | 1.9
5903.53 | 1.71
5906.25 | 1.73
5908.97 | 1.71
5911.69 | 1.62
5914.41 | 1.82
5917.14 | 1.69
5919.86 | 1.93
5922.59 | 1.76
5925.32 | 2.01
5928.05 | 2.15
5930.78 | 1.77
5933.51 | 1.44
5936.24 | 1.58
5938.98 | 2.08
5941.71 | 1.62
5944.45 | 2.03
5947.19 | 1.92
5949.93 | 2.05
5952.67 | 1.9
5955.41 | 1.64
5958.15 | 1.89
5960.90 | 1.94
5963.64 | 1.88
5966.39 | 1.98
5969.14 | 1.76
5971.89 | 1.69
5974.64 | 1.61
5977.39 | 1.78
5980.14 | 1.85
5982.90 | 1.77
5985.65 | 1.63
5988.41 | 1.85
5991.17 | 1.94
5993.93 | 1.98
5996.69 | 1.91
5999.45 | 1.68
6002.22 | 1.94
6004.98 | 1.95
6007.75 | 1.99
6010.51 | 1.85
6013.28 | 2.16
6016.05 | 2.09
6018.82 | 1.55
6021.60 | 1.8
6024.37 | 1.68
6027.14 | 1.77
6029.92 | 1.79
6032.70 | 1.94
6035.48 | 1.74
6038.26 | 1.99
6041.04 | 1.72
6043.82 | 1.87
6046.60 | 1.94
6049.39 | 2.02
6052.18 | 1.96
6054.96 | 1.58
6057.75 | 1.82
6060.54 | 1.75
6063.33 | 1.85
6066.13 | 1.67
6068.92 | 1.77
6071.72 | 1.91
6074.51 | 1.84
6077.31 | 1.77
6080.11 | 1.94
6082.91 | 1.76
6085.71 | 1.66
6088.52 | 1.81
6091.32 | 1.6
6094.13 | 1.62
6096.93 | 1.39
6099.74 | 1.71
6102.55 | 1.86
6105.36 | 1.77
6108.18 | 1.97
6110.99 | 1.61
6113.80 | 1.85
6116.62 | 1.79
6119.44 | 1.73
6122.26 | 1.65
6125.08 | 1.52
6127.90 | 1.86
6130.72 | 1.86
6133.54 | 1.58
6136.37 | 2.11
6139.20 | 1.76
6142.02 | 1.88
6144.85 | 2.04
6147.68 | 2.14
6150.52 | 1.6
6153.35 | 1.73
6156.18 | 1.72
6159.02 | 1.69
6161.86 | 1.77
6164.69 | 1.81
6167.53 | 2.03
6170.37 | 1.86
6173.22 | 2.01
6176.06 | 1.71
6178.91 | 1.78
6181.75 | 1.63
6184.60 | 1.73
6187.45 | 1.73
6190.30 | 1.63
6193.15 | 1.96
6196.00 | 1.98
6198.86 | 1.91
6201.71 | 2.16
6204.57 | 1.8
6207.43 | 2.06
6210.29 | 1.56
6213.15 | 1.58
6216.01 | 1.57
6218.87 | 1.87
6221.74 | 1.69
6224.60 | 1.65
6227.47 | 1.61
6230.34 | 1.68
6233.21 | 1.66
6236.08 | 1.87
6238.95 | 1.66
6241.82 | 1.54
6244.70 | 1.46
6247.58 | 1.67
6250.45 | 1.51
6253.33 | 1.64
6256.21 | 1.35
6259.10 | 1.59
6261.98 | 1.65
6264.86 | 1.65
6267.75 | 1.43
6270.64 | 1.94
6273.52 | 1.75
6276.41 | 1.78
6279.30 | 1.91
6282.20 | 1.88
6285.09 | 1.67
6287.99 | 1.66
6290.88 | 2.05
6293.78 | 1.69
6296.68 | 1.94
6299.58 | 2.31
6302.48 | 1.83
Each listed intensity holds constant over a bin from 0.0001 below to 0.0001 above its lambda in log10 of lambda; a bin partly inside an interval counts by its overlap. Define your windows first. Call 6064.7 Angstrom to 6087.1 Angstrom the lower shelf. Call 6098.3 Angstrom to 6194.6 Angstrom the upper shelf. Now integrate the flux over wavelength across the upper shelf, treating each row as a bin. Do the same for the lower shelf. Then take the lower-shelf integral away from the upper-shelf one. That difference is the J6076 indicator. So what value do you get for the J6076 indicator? 133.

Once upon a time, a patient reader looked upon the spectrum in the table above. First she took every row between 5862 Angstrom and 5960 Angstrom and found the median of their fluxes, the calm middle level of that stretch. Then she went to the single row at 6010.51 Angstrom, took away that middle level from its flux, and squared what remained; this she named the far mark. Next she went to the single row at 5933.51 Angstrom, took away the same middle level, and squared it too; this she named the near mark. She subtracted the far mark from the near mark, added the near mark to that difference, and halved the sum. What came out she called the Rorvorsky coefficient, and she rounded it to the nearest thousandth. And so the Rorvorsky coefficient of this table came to 0.197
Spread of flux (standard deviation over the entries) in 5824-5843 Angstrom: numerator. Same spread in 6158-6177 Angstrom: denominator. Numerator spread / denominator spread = 1.3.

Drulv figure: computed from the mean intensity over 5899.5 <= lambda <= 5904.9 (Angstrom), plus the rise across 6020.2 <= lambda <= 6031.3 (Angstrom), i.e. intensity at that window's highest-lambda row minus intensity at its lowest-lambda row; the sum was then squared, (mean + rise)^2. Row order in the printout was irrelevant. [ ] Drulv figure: 3.22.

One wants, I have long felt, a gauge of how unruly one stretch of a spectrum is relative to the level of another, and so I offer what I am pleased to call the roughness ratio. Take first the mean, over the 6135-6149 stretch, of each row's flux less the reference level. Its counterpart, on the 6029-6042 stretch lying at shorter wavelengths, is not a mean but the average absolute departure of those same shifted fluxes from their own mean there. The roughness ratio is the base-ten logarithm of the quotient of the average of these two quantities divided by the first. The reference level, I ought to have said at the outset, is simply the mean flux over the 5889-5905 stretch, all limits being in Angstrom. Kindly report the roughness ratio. -0.13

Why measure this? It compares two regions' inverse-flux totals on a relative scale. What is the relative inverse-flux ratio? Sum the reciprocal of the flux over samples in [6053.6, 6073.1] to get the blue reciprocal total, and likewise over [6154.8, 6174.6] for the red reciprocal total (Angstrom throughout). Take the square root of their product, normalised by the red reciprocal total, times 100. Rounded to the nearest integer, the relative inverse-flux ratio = 102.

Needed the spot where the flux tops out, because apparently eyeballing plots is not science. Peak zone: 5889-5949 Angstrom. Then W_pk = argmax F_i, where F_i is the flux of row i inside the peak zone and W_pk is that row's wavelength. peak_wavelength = 5928.05 Angstrom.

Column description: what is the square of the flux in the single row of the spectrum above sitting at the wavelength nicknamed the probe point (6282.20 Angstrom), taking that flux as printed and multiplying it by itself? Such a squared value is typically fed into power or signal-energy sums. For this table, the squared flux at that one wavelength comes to 3.5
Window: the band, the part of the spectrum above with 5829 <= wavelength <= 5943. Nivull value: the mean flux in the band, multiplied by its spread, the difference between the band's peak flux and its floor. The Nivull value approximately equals 1.6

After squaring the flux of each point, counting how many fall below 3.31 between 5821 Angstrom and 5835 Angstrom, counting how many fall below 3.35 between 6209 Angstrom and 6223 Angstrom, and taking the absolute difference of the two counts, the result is 2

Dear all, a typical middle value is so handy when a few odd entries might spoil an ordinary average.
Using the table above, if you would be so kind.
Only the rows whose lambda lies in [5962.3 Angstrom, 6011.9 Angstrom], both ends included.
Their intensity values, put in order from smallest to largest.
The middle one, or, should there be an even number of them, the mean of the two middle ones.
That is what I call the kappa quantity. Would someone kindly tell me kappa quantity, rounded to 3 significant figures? 1.85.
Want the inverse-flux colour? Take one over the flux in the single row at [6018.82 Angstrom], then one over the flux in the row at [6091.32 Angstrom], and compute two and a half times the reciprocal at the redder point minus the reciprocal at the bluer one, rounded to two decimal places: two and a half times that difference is -0.05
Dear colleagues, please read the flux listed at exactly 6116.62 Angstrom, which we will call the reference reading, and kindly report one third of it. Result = 0.597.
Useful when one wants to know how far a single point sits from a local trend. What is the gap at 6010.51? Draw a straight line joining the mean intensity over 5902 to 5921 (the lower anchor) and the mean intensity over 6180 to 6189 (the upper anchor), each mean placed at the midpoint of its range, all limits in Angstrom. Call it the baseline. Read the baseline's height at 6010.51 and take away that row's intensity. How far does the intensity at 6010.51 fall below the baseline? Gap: -0.12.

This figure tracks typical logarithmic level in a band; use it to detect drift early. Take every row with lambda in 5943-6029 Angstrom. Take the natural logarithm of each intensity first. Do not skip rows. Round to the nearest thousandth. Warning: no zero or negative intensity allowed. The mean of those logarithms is 0.614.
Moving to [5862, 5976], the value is 0.608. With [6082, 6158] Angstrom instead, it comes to 0.562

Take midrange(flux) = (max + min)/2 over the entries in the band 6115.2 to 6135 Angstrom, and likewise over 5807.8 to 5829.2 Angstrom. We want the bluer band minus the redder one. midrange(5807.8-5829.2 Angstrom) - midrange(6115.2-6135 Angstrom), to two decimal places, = 0.24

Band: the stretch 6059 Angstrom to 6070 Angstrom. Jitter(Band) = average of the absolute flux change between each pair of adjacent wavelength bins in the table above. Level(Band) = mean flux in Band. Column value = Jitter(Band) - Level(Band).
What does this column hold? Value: -1.63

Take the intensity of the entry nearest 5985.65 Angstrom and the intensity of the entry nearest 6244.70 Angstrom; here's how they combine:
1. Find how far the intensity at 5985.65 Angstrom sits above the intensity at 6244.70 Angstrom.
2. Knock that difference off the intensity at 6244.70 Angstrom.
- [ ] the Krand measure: 1.29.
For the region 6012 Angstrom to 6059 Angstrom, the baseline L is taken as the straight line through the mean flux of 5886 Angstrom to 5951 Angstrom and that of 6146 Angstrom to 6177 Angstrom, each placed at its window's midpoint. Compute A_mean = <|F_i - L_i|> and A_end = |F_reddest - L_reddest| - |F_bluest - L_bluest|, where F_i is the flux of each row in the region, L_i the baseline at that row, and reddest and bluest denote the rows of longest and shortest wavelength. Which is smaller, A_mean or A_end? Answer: -0.34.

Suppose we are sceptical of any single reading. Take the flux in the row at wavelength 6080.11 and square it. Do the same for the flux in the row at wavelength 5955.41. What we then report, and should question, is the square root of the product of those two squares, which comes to 3.2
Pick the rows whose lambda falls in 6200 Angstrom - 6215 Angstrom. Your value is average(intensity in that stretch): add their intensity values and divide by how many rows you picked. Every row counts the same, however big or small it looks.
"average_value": 1.83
